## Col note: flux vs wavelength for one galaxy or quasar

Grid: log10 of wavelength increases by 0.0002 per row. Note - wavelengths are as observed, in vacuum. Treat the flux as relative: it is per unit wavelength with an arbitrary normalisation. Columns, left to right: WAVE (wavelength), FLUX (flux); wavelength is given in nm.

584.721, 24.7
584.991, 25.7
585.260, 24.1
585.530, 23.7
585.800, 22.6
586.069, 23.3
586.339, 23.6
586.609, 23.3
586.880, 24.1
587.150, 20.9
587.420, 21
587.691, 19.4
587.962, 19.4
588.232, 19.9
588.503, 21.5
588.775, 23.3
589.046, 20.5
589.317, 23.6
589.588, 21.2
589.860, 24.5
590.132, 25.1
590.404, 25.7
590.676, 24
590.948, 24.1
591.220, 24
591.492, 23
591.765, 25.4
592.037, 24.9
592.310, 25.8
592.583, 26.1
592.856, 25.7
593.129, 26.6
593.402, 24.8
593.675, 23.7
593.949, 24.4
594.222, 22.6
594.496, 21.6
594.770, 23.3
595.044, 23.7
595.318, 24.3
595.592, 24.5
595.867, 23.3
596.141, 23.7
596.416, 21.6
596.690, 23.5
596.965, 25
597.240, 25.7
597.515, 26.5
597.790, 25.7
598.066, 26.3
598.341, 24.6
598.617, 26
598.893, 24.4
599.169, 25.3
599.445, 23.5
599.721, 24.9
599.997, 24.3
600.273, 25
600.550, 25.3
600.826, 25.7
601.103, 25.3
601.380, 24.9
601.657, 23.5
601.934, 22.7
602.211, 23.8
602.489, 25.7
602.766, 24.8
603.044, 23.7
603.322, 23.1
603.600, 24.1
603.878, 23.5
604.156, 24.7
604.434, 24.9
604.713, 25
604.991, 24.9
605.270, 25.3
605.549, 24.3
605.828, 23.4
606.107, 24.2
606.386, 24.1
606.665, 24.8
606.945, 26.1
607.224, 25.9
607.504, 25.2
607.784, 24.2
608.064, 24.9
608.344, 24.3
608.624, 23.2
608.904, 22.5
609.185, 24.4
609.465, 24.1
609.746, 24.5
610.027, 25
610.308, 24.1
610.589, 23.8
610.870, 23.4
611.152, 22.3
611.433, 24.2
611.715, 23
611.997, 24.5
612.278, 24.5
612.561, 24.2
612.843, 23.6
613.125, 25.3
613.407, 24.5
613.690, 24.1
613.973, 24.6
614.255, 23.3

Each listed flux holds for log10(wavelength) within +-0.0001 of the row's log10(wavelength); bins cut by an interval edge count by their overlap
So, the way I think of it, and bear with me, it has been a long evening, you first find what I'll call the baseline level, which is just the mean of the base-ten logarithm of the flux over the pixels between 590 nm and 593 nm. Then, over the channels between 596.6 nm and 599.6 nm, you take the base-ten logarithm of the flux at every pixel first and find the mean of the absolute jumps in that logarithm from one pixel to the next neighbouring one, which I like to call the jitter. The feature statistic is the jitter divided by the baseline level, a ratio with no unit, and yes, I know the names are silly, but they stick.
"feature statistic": 0.0146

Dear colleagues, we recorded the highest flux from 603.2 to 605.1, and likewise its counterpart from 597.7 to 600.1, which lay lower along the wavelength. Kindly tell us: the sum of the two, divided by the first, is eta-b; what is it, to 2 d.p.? 2.05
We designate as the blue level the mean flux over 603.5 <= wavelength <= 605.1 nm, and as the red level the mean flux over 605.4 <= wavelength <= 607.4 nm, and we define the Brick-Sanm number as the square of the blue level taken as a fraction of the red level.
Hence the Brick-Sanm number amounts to 0.99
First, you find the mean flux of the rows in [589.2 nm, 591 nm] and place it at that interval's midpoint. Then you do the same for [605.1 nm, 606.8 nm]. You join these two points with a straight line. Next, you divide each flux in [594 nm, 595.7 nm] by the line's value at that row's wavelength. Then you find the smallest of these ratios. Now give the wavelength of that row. 594.496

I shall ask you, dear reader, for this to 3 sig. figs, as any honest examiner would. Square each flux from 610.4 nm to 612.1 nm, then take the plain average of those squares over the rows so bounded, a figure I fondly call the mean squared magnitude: 554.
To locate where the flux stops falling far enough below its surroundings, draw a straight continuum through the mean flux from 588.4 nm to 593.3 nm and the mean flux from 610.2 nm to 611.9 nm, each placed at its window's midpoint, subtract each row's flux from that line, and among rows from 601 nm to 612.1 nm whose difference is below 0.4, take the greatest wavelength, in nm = 611.997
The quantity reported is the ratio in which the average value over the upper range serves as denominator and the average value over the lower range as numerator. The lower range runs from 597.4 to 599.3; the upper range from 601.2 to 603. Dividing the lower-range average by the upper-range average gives 1.05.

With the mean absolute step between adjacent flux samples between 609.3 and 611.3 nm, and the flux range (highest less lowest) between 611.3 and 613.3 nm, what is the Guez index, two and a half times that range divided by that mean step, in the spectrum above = 10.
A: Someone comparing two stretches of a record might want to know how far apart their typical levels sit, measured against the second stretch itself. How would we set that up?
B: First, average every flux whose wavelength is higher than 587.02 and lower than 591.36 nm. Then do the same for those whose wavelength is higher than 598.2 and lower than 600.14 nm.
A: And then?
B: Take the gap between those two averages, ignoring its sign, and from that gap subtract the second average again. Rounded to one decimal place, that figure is -22.4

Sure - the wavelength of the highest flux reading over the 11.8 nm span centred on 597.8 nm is 593.129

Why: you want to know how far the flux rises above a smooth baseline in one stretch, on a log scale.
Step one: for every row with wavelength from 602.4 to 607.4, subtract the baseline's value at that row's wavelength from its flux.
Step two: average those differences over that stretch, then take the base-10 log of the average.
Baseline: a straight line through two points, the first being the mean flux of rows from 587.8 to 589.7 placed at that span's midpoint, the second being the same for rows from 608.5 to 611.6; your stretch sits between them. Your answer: 0.15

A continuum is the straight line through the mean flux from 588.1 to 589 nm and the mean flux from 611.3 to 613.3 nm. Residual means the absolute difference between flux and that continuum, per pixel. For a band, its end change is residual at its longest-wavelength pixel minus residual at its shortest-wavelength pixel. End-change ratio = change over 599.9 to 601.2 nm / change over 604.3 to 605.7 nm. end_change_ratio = -1.2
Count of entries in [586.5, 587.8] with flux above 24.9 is 0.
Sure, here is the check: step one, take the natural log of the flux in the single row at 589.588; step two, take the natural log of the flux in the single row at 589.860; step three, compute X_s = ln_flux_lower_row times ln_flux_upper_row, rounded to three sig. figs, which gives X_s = 9.77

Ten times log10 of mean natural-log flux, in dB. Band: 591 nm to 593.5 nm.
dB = 5.08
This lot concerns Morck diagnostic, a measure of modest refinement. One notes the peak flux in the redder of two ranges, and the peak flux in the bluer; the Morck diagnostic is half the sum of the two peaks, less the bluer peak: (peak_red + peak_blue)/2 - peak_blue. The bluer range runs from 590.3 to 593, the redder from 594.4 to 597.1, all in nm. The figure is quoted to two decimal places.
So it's -0.55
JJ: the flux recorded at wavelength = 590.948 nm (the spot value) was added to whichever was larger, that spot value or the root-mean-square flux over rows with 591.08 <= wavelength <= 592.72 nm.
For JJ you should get 49.0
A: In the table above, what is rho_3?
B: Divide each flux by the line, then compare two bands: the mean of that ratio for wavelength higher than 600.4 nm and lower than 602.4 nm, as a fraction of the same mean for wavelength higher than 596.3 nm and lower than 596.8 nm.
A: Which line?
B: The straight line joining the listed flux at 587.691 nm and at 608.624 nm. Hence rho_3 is 1.04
